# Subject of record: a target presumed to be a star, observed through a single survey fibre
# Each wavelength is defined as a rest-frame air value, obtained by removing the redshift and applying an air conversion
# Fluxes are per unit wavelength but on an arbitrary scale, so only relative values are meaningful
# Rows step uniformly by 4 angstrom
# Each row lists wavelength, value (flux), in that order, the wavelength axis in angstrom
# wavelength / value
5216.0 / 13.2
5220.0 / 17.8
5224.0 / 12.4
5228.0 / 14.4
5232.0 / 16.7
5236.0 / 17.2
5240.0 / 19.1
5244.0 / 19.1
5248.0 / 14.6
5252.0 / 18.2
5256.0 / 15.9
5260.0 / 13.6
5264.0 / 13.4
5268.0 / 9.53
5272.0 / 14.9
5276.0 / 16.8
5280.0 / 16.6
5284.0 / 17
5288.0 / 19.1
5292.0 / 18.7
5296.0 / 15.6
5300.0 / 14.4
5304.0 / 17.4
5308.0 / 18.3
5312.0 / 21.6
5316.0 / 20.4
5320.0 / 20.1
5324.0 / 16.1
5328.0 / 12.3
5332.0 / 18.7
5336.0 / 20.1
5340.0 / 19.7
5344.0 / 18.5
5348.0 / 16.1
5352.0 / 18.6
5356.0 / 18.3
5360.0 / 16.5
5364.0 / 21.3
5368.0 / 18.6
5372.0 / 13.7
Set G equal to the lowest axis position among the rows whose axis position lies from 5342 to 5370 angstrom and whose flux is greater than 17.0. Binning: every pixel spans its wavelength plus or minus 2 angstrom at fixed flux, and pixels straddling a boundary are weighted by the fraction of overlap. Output 5344.0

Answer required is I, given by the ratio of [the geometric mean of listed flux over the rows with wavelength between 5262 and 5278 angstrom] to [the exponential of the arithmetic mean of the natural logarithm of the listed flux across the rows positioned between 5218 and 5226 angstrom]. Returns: 0.9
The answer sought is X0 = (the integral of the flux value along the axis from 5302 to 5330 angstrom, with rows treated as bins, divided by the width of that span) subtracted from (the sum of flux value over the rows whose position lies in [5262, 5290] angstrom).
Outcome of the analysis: 89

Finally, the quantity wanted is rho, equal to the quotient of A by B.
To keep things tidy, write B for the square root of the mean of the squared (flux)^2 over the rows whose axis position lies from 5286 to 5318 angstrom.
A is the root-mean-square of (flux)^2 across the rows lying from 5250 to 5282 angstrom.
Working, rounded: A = 238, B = 345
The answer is 0.69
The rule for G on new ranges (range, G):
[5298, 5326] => 5304.0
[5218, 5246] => 5220.0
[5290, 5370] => 5292.0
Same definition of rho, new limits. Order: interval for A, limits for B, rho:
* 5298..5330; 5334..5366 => 0.94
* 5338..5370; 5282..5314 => 1.06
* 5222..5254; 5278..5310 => 0.95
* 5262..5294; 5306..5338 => 0.75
